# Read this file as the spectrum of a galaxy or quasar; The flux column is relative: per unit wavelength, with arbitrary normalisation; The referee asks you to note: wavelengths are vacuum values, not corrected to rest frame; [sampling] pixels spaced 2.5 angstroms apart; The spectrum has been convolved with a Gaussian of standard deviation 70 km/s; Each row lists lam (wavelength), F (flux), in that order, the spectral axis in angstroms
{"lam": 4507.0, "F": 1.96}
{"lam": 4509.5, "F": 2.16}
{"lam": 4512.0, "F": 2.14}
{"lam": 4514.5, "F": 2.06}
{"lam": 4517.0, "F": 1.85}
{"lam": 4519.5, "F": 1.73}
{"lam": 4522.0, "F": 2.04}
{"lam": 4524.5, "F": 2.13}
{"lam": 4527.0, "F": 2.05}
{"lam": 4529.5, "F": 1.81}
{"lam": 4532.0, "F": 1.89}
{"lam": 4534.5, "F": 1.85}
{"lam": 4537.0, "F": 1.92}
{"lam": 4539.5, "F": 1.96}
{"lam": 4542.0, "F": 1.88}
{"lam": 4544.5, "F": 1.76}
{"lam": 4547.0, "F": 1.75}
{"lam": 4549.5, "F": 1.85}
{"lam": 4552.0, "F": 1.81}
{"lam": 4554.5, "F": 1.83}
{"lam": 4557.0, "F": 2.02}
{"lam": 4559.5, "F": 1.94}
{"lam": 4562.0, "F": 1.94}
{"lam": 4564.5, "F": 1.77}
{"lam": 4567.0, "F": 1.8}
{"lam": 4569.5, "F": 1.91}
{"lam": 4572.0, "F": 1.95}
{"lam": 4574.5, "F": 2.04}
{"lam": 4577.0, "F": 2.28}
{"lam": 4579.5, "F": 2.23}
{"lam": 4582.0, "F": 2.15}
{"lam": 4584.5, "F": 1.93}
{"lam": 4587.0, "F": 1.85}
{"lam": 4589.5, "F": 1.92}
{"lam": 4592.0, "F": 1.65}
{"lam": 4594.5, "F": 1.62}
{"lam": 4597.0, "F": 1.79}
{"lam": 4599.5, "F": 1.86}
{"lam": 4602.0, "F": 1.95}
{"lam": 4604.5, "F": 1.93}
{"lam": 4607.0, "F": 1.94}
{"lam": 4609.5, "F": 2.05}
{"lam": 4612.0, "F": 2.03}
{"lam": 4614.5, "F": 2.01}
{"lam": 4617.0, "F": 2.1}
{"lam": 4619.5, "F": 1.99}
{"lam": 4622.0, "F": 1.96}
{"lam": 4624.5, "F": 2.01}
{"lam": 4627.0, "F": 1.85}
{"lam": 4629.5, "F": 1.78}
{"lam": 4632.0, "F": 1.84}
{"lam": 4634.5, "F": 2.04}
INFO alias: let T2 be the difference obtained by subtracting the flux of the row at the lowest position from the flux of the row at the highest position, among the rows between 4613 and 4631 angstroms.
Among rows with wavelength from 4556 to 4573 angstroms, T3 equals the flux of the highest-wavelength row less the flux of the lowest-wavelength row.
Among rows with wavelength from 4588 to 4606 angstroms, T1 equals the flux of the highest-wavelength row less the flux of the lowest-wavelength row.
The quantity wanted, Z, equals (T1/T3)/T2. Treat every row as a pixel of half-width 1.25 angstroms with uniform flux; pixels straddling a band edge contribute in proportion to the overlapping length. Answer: 1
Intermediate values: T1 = 0.010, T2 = -0.2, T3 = -0.07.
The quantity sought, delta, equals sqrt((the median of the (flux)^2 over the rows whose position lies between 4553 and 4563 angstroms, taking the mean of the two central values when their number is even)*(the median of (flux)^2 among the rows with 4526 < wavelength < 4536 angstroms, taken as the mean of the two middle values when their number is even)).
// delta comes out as 3.6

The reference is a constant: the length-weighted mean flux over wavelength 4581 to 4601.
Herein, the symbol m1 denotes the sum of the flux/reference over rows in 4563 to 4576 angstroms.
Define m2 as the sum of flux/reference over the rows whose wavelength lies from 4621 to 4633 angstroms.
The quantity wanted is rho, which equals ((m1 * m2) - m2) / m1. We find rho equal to 4.12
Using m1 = 5.14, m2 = 5.12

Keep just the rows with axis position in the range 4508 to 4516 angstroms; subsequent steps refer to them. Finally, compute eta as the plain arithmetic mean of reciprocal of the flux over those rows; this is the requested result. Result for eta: 0.472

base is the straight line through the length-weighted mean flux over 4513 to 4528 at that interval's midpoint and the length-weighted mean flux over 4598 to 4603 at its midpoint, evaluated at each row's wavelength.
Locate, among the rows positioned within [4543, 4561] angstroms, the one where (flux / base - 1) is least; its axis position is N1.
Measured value 4547.0 angstroms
